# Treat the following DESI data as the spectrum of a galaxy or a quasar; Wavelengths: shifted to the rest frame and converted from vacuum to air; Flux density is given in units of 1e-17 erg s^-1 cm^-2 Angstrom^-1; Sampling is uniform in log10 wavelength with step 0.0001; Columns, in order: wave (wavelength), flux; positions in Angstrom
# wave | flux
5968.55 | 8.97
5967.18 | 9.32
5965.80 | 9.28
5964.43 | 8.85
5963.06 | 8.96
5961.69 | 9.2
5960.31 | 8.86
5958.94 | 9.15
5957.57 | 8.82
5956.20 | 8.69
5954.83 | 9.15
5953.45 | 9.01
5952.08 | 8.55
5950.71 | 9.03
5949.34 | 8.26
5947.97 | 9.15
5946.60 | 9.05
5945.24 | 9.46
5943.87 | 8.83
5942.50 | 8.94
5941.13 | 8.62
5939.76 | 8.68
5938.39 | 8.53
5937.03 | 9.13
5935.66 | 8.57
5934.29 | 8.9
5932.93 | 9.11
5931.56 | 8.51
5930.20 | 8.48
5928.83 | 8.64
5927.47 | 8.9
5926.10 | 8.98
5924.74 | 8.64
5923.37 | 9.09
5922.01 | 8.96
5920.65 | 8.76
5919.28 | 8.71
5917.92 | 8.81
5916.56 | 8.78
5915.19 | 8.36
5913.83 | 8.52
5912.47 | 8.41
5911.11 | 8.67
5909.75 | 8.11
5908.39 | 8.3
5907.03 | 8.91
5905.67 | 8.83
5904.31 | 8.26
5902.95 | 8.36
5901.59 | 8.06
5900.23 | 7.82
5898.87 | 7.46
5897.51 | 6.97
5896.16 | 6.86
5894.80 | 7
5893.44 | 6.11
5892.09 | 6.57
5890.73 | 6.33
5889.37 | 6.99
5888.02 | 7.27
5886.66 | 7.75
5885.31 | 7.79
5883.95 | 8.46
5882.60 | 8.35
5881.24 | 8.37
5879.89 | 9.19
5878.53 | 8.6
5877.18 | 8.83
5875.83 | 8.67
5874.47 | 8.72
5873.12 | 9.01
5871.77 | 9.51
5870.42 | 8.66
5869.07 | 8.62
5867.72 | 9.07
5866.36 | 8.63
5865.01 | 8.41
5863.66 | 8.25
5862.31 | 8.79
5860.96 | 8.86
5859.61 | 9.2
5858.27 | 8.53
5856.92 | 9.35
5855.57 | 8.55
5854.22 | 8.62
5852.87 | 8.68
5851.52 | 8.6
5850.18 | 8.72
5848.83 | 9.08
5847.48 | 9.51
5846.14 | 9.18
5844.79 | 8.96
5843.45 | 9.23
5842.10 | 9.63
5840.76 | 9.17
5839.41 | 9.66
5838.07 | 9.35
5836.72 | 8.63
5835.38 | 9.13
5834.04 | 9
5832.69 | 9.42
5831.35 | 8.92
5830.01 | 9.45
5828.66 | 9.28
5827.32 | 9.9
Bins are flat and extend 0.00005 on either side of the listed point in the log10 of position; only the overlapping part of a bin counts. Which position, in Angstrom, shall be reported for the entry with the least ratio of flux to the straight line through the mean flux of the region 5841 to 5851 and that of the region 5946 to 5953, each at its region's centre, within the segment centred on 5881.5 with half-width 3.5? 5882.60 Angstrom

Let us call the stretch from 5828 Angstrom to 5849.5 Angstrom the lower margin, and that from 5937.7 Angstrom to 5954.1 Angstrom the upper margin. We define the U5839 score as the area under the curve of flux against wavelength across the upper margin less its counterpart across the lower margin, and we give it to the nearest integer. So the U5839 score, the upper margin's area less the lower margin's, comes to -53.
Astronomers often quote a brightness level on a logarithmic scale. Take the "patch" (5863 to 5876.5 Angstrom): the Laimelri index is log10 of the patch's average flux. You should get 0.942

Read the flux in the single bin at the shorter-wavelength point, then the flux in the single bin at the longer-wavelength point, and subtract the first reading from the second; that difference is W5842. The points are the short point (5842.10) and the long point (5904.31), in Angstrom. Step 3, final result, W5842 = -1.4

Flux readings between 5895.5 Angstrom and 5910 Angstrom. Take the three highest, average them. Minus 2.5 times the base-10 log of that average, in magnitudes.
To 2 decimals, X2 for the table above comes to -2.35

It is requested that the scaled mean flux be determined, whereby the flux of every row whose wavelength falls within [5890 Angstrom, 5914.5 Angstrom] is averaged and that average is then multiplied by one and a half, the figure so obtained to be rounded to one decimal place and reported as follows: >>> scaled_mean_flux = 11.6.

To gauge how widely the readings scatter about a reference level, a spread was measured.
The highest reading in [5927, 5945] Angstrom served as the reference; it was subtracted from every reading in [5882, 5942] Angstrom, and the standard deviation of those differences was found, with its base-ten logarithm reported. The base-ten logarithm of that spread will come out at -0.10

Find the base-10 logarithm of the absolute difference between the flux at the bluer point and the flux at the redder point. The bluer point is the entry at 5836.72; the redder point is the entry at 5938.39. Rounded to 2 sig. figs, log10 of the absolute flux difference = -1.0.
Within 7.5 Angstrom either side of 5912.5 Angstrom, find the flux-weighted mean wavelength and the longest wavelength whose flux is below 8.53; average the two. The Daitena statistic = 5913.8 Angstrom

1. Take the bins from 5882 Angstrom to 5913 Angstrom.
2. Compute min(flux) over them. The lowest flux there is 6.11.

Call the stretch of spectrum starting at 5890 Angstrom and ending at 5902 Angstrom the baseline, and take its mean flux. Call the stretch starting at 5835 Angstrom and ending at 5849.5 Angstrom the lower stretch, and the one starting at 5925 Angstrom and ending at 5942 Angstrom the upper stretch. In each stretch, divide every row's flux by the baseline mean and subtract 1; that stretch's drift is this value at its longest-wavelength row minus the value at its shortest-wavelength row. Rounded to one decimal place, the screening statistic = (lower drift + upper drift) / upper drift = 1.1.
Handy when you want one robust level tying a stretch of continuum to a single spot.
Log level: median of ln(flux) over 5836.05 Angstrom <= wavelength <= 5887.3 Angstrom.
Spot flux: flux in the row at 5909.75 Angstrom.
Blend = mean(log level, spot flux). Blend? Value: 5.14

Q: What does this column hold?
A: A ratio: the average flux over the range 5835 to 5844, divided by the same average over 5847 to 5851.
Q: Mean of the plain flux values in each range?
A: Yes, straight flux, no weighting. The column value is 1.02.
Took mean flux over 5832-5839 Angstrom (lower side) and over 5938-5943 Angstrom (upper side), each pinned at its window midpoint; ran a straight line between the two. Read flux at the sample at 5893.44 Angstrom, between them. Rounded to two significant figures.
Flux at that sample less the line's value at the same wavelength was -2.8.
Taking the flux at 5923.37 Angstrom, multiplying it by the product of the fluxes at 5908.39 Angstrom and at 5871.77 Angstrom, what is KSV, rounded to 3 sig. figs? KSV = 718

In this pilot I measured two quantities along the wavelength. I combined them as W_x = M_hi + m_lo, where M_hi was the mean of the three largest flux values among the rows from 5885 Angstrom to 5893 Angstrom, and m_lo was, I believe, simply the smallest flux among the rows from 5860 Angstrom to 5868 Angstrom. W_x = 15.9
